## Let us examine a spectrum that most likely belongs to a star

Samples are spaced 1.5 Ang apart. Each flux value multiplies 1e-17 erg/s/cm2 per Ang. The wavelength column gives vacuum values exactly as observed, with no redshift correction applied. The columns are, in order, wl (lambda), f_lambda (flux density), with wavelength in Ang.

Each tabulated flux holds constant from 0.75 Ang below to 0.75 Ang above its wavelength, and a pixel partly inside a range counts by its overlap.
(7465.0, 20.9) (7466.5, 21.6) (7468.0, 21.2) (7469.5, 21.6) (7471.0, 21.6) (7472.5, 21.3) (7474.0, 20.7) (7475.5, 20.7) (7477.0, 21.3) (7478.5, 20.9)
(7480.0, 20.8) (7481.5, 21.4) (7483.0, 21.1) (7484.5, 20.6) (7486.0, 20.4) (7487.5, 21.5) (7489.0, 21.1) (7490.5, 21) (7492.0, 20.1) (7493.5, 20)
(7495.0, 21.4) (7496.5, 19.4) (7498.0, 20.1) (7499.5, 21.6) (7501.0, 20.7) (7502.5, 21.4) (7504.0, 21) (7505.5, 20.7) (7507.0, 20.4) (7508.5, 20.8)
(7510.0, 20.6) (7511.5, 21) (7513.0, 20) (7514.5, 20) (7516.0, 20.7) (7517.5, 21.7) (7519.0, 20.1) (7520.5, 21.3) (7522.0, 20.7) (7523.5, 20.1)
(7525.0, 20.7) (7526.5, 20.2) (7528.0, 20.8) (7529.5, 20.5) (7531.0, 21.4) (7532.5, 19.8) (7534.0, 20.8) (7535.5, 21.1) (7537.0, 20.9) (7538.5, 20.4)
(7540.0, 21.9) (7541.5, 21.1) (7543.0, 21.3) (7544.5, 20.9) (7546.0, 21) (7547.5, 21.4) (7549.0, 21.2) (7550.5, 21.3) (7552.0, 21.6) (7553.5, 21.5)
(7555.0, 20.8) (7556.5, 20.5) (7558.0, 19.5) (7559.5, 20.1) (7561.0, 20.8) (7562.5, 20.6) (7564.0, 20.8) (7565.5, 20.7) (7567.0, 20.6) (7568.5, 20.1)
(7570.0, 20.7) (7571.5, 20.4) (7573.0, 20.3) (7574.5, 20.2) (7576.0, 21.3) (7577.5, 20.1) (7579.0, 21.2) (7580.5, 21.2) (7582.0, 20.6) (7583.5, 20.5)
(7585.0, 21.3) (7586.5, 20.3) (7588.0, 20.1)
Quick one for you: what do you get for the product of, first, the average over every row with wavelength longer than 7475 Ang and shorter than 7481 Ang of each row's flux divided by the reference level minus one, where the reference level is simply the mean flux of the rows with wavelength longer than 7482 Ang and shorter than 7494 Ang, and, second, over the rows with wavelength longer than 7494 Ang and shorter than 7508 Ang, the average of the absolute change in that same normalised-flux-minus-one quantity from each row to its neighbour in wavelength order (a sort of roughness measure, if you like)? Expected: 0.0004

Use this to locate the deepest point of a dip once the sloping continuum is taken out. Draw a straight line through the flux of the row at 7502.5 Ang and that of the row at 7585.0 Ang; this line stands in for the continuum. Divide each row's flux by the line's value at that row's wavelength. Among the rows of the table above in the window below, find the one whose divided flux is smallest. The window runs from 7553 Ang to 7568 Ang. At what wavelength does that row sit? 7558.0 Ang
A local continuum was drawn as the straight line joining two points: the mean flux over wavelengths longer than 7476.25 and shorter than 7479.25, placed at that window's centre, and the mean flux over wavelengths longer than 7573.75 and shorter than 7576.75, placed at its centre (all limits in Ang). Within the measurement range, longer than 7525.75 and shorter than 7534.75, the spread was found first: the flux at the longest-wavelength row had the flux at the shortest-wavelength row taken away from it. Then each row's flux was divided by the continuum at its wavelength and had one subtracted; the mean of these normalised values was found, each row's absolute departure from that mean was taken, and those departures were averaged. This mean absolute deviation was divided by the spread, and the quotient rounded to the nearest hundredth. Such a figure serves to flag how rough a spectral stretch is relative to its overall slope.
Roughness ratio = 0.03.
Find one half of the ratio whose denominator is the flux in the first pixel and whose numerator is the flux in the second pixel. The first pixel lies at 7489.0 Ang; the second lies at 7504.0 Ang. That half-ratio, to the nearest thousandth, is 0.498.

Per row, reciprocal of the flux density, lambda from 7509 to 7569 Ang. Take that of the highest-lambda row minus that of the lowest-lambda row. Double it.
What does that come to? 0.002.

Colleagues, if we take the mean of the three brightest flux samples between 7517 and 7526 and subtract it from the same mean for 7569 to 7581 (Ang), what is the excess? 0.00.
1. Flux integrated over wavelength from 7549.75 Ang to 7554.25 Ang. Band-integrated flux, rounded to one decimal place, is 96.6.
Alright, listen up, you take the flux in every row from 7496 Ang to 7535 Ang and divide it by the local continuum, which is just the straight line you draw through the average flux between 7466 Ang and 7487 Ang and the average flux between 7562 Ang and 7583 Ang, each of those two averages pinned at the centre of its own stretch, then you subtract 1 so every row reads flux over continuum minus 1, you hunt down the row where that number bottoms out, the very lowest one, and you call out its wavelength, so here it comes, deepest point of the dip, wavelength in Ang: 7496.5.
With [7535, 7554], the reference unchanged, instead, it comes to 7538.5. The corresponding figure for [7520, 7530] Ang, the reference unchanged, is 7523.5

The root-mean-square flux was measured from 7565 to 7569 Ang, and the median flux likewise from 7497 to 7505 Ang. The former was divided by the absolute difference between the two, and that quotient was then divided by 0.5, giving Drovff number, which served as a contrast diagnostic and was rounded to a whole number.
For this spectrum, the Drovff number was 77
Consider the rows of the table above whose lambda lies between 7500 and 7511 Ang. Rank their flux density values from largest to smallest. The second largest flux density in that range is 21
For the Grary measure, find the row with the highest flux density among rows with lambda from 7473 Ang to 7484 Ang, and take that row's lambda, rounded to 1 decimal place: 7481.5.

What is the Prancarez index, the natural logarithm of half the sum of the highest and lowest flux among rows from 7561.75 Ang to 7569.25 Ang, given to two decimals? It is 3.02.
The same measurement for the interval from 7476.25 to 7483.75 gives 3.05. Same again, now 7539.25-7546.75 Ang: 3.06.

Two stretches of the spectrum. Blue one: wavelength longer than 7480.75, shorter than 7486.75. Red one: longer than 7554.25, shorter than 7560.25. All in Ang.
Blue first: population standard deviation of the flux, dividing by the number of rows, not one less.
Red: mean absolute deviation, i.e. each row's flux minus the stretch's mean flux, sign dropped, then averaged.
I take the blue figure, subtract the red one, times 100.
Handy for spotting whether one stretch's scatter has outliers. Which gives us -3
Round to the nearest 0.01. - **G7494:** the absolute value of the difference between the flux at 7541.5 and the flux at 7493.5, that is 1.10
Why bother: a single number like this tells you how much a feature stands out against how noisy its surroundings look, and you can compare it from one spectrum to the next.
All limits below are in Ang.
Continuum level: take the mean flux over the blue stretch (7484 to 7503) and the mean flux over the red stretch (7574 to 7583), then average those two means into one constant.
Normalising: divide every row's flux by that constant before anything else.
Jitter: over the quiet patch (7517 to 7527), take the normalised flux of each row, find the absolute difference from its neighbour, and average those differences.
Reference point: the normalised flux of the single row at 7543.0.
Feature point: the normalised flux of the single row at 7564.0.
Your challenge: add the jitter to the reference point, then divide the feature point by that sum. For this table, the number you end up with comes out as 0.939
